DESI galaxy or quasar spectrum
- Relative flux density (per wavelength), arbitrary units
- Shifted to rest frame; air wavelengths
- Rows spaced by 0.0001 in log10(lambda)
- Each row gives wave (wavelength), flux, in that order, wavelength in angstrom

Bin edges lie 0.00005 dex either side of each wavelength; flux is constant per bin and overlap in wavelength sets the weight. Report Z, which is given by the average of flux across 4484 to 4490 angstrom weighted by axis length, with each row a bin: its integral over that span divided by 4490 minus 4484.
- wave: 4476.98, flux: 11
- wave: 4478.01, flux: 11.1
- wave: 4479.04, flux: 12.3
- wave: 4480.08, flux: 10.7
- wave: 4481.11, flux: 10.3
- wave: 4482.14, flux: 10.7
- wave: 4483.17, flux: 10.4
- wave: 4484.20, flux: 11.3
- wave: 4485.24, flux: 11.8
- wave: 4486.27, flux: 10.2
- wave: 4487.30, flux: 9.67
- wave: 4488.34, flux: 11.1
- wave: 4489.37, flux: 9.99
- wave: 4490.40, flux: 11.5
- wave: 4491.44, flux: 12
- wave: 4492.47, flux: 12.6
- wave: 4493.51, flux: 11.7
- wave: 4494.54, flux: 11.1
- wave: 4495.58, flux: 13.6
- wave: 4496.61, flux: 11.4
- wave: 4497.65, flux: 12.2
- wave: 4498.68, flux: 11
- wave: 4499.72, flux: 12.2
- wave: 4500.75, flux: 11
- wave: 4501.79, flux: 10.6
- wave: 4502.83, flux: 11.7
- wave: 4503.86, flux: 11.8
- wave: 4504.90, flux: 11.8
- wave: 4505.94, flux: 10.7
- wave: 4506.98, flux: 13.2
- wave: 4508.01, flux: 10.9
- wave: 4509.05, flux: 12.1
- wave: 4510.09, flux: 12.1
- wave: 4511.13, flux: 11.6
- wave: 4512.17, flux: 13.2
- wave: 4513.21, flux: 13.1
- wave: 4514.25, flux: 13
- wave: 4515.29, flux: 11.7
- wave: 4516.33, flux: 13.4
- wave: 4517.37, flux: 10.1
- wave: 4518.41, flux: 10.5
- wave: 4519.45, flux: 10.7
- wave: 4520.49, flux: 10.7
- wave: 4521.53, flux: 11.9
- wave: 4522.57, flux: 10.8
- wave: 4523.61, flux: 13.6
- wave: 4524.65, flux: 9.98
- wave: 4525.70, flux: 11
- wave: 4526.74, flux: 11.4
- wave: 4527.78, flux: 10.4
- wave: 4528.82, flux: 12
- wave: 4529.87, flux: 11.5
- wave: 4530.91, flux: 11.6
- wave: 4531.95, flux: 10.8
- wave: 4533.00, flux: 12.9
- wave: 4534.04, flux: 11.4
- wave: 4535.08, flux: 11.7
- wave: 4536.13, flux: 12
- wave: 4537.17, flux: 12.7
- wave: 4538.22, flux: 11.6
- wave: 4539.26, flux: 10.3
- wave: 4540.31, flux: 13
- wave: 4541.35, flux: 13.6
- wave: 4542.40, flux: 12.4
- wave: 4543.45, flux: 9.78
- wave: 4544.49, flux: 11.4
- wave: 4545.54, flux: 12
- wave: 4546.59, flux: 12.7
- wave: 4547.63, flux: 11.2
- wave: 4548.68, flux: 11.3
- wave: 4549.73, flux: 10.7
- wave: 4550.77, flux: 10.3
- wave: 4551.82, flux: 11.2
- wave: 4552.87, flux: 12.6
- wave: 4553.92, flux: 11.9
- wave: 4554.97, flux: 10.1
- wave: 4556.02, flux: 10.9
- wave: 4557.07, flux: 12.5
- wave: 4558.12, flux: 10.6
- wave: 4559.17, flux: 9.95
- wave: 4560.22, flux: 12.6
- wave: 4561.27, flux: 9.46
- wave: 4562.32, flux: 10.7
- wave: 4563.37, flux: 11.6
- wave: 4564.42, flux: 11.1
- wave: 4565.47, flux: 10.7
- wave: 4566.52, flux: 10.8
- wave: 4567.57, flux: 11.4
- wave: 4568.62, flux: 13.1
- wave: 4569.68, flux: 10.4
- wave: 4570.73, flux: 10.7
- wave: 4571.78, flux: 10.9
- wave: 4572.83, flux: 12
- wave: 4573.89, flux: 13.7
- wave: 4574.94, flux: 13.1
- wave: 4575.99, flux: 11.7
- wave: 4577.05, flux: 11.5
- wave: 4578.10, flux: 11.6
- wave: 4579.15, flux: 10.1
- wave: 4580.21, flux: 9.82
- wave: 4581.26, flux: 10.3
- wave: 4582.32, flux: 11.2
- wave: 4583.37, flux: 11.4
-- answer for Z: 10.7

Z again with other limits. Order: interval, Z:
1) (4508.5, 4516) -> 12.4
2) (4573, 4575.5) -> 13.2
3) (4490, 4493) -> 12.0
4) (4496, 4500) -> 11.7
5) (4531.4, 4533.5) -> 11.8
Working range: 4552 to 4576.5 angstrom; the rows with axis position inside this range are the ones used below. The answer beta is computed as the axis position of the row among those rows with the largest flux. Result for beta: 4573.89 angstrom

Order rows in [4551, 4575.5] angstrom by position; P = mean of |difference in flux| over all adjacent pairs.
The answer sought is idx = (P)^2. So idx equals 1.5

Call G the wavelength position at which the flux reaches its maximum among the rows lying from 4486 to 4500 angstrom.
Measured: 4495.58 angstrom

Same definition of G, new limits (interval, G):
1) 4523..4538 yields 4523.61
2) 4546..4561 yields 4546.59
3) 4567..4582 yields 4573.89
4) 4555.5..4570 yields 4568.62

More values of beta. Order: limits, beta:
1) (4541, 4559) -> 4541.35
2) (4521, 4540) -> 4523.61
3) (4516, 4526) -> 4523.61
